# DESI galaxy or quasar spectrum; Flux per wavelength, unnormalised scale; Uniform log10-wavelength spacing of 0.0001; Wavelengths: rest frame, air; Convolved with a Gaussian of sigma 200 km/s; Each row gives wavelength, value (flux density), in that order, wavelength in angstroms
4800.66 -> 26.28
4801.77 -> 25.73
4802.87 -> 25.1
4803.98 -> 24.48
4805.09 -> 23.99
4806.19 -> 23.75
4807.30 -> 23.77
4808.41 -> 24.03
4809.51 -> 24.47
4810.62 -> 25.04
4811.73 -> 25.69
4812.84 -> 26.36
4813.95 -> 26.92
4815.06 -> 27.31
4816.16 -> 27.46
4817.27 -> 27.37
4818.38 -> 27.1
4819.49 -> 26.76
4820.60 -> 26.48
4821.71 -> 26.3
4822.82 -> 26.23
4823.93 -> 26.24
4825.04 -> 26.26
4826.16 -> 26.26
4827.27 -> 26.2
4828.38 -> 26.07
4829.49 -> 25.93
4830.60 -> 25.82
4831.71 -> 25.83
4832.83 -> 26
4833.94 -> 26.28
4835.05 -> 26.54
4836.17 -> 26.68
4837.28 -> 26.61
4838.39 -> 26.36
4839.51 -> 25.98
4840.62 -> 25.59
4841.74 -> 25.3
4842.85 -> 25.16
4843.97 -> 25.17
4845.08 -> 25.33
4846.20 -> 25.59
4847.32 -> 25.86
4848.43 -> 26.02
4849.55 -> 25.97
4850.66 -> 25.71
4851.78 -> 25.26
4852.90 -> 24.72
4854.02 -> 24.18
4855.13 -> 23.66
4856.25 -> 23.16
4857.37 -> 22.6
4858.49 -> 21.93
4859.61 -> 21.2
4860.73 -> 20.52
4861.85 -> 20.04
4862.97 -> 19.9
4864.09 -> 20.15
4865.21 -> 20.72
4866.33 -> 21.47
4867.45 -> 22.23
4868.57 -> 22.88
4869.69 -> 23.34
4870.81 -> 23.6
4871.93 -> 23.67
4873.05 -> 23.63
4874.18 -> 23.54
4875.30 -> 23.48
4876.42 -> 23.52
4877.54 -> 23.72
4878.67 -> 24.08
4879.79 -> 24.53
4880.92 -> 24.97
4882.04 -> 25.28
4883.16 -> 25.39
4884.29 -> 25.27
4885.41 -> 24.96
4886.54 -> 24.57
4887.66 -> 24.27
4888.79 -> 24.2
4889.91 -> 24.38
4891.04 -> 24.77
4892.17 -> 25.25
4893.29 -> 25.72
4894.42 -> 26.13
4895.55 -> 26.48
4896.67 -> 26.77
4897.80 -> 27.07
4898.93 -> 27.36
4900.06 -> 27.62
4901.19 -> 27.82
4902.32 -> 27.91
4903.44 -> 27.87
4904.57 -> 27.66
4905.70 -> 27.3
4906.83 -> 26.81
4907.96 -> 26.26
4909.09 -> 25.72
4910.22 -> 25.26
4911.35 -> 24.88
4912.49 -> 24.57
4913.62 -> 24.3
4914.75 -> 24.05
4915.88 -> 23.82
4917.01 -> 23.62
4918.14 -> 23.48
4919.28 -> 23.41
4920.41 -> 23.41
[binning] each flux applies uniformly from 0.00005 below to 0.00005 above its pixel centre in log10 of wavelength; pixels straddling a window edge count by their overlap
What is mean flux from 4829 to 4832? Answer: 25.9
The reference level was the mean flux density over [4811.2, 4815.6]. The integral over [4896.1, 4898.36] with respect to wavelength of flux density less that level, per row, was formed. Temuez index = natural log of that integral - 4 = -4.2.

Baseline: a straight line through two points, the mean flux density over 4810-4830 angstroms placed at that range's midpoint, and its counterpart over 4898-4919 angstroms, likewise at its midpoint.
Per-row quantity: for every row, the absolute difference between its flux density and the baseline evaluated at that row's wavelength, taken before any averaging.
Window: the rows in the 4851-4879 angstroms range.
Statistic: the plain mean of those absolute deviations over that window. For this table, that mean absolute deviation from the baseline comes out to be 3.5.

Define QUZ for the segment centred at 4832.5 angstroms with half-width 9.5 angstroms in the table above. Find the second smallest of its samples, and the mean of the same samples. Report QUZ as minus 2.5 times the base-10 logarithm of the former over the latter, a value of 0.022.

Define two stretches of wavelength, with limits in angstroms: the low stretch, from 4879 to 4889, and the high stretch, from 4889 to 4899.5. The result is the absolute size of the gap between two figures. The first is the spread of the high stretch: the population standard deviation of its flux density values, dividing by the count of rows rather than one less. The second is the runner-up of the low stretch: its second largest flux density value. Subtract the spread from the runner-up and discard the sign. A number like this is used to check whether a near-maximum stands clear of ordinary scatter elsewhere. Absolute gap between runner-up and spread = 24.3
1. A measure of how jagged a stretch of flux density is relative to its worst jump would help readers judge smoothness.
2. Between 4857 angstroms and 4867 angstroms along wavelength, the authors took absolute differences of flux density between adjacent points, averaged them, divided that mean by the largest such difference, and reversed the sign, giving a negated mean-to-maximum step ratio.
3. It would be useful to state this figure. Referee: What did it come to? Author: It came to -0.71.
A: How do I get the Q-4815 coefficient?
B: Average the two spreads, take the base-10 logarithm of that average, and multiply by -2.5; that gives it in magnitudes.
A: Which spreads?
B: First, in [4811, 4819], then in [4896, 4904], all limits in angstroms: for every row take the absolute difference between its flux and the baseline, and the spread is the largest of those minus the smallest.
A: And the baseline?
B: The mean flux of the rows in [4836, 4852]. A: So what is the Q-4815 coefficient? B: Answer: -0.3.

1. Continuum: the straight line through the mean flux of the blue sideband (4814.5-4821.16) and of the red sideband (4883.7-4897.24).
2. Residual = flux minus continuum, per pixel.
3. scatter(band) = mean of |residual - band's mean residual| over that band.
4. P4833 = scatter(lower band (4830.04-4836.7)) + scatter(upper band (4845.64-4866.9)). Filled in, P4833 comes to 2.2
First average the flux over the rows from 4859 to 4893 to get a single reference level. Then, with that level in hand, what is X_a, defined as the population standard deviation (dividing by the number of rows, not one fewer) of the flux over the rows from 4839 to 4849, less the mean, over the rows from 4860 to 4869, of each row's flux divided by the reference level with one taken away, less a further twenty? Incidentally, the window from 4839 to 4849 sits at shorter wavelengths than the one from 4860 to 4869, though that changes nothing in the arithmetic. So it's -19.58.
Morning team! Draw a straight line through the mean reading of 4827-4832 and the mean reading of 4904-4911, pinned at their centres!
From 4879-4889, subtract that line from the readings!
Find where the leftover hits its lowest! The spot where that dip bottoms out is 4888.79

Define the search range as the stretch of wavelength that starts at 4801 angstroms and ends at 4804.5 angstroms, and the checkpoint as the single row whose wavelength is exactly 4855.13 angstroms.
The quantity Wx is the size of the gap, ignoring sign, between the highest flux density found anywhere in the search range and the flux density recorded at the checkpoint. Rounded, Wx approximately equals 2.1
